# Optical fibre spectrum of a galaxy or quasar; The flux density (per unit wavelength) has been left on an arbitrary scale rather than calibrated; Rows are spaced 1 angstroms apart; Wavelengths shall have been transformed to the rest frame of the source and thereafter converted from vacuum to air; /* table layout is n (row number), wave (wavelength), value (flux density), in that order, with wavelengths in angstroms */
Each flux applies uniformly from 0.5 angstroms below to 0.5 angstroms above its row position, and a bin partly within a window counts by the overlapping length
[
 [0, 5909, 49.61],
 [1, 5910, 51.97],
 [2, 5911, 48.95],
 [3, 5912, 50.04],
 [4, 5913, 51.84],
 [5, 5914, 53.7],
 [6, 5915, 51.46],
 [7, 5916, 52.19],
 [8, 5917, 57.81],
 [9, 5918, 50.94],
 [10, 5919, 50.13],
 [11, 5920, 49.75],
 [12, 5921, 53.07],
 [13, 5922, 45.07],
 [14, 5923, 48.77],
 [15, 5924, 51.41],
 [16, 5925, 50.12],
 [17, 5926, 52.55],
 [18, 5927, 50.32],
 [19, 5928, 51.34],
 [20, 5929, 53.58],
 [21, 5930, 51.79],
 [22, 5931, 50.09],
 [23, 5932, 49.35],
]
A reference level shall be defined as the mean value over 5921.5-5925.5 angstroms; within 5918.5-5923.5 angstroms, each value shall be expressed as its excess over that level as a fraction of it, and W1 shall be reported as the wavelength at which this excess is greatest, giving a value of 5921 angstroms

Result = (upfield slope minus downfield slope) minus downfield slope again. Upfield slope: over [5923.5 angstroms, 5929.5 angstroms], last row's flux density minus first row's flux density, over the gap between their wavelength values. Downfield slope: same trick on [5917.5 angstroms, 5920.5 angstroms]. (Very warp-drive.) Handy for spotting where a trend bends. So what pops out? 1.6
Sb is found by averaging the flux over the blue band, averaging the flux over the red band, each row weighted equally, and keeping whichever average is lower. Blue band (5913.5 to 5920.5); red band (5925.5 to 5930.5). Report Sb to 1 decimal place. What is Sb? 51.9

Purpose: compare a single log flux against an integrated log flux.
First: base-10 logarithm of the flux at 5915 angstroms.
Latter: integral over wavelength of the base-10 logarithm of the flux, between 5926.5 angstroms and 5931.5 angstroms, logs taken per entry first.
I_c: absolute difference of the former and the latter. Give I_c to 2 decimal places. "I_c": 6.84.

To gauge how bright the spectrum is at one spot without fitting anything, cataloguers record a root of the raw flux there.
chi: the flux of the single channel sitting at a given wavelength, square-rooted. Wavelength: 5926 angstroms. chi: 7.25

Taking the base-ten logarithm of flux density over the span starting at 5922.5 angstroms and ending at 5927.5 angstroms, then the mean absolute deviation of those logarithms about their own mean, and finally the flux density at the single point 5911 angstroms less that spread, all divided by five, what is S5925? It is 9.8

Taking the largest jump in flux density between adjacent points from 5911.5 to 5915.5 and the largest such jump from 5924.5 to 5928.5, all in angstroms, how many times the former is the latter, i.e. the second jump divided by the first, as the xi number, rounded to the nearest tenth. 1.1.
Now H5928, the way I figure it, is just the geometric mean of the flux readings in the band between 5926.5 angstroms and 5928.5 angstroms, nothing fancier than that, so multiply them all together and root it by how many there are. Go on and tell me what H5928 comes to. 50.8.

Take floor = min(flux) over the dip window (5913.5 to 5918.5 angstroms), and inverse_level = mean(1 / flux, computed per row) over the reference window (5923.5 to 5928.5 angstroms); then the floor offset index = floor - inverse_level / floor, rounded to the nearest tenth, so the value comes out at 50.9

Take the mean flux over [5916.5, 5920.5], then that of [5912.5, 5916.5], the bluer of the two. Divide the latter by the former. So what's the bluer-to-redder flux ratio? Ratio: 1.00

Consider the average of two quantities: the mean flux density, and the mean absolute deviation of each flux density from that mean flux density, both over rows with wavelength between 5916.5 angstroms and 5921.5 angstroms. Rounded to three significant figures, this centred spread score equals 27.4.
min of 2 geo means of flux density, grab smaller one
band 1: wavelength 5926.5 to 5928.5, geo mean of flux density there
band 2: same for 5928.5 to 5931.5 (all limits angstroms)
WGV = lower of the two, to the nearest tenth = 50.8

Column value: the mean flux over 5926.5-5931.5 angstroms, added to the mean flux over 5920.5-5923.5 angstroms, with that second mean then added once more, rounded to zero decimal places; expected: 149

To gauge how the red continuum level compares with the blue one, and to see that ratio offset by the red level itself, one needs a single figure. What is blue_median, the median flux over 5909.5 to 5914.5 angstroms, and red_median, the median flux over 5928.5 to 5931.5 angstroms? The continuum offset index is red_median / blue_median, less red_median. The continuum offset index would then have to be -50.8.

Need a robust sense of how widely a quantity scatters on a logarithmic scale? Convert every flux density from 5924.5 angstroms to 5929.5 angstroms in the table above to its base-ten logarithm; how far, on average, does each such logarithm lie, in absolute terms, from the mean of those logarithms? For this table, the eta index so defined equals 0.0099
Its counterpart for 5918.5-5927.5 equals 0.0134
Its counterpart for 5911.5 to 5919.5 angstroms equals 0.0141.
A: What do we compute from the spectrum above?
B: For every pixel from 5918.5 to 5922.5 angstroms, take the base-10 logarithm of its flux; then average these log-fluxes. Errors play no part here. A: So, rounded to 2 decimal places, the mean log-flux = 1.69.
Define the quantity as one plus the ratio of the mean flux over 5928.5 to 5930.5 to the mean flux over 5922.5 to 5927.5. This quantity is 2.04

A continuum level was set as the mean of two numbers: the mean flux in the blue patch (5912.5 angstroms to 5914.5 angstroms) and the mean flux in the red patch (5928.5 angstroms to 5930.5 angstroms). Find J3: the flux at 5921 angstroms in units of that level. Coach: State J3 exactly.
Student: 1.01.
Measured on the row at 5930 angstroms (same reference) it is 0.98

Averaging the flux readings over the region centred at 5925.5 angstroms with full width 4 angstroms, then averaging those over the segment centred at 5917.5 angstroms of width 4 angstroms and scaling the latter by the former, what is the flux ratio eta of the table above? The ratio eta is 1.03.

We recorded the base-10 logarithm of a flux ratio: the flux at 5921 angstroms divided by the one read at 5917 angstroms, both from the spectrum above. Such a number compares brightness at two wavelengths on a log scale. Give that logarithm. -0.037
